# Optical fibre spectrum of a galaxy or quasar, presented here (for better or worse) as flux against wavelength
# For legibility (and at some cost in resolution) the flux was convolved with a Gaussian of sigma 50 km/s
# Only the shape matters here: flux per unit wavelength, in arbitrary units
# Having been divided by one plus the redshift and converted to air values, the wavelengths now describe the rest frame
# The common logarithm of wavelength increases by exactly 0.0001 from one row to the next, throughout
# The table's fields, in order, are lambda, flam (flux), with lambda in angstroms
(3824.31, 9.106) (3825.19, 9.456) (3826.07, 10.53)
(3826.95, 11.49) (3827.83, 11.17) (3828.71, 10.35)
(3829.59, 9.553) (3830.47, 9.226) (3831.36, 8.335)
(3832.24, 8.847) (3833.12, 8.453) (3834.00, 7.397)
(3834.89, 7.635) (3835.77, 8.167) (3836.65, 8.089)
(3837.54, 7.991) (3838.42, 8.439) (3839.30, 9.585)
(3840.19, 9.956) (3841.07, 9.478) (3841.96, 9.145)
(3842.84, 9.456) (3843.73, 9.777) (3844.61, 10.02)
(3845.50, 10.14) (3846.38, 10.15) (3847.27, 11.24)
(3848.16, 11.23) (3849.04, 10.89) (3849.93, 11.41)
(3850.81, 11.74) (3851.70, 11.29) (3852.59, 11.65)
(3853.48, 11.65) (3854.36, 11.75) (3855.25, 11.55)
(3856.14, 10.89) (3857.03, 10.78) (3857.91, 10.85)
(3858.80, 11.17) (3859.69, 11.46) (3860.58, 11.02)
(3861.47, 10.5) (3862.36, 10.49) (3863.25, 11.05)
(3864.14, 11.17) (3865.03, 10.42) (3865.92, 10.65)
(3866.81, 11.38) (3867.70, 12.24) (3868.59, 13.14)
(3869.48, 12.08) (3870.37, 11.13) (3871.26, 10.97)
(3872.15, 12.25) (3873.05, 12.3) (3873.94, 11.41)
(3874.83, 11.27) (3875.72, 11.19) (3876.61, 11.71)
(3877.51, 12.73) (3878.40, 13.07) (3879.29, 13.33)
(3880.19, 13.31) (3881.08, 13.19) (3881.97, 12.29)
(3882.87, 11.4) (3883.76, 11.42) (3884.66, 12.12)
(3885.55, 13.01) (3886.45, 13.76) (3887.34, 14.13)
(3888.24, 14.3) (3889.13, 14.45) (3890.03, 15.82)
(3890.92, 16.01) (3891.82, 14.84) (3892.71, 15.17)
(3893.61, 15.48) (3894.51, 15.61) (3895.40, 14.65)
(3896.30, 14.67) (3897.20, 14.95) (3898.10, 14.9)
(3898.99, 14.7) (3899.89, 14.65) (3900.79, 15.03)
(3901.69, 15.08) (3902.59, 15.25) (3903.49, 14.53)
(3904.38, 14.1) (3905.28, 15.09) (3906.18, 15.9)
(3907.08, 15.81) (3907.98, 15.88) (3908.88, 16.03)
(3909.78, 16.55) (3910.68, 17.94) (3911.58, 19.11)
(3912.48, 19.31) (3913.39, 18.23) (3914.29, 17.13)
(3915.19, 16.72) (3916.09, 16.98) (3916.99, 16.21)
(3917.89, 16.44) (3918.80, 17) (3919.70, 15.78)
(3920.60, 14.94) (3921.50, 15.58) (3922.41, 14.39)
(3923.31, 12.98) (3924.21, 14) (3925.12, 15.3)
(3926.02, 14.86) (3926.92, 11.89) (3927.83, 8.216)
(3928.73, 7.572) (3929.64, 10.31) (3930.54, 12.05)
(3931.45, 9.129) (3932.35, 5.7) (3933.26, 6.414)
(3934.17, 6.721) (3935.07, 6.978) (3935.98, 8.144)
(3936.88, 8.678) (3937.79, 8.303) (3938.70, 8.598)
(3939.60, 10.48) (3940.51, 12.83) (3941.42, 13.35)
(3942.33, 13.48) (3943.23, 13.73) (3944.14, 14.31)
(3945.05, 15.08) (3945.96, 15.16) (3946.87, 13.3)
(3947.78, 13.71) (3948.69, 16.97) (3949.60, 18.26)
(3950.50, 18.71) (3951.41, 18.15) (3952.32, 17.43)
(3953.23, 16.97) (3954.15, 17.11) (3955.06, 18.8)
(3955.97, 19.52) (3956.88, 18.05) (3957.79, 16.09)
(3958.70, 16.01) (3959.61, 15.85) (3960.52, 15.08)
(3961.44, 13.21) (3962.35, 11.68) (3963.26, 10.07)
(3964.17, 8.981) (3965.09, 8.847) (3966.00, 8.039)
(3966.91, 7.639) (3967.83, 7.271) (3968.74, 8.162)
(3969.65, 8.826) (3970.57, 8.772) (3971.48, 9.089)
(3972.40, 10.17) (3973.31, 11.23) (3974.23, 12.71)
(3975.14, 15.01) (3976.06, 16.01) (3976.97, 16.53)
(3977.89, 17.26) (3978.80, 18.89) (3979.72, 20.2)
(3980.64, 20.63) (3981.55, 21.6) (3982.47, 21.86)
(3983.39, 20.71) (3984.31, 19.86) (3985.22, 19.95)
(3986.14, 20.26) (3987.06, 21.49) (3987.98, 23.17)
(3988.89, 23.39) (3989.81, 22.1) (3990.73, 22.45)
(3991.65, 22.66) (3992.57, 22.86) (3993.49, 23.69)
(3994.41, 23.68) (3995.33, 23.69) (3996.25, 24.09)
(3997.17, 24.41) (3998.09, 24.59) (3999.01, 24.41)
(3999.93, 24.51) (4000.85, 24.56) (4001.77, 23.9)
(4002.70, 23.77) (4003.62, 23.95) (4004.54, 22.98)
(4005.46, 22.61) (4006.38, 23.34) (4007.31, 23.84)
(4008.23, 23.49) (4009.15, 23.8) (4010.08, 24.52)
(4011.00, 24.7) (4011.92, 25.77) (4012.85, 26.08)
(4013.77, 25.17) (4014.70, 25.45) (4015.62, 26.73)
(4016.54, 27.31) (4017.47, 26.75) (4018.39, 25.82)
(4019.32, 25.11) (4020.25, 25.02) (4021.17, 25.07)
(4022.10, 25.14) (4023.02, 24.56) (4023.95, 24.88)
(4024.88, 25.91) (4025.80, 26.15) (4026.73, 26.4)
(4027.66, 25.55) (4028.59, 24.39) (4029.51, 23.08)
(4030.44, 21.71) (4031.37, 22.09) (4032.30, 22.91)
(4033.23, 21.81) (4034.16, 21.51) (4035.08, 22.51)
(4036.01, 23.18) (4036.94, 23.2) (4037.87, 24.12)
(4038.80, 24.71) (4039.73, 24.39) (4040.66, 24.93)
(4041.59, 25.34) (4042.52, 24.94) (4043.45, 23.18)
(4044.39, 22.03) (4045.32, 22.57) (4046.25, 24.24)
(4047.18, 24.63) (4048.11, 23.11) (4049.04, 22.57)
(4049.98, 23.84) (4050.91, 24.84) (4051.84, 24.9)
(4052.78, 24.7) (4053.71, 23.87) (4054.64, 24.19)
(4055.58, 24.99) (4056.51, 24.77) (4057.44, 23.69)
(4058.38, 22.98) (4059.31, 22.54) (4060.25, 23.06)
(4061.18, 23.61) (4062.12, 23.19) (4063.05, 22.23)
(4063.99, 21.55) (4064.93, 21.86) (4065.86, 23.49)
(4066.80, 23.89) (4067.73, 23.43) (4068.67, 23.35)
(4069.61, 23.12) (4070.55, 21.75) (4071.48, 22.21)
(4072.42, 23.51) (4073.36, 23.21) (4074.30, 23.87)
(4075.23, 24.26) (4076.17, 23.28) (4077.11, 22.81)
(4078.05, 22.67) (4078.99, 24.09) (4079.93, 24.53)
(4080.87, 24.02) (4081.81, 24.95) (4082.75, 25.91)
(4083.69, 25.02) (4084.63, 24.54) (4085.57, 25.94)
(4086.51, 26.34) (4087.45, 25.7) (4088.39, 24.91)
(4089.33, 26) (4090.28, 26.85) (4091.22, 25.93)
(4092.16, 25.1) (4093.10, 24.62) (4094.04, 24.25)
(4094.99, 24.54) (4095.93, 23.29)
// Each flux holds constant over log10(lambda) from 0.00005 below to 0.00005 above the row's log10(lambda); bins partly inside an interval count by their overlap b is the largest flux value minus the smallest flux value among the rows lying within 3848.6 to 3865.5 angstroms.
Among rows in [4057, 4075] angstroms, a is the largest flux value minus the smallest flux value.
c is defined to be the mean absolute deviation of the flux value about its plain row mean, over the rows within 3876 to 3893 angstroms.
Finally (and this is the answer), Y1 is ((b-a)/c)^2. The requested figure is 0.8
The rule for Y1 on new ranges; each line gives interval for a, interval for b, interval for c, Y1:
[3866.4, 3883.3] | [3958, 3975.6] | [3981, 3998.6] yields 26.6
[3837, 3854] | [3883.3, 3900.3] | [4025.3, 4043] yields 0.4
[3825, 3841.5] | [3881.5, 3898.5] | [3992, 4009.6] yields 1.5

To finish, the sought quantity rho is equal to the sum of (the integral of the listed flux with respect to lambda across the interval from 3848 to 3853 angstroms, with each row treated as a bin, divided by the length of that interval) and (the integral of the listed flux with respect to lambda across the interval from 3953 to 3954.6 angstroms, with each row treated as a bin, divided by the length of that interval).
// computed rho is 28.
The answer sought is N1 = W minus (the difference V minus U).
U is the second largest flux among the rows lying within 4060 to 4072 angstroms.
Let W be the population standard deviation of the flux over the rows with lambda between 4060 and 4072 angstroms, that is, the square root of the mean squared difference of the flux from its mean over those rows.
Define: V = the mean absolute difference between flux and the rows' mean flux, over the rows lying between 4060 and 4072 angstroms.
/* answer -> 23.7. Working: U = 23.61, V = 0.7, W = 0.8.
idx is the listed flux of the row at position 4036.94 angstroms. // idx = 23.2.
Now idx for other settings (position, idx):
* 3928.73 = 7.572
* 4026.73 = 26.4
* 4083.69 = 25.02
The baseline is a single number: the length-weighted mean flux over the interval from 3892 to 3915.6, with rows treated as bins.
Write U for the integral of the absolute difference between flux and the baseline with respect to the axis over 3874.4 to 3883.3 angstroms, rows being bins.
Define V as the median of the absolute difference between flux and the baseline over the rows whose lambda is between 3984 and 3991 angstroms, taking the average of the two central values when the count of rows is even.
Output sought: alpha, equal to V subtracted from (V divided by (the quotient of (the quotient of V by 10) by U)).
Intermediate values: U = 31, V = 6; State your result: 305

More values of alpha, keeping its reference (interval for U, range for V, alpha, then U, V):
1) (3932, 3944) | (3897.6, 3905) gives 743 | 74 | 1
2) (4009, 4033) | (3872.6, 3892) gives 2189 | 219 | 3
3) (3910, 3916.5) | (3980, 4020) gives 123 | 13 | 8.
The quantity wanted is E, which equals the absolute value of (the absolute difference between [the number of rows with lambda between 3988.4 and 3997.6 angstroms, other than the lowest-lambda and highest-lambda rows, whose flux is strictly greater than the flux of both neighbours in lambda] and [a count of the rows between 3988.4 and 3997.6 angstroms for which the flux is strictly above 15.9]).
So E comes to 9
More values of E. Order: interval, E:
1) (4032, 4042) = 10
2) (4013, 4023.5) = 9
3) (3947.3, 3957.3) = 8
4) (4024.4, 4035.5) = 10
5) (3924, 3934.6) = 2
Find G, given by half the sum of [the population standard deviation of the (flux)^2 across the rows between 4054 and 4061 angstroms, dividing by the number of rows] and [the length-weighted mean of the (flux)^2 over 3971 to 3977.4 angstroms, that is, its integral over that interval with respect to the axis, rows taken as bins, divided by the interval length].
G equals 108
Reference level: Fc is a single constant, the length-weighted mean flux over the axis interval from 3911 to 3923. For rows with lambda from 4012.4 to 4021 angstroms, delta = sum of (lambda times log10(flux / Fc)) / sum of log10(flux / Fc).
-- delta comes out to 4016.5 angstroms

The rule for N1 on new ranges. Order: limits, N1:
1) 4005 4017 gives 26.9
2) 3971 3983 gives 22.2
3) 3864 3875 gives 12.4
